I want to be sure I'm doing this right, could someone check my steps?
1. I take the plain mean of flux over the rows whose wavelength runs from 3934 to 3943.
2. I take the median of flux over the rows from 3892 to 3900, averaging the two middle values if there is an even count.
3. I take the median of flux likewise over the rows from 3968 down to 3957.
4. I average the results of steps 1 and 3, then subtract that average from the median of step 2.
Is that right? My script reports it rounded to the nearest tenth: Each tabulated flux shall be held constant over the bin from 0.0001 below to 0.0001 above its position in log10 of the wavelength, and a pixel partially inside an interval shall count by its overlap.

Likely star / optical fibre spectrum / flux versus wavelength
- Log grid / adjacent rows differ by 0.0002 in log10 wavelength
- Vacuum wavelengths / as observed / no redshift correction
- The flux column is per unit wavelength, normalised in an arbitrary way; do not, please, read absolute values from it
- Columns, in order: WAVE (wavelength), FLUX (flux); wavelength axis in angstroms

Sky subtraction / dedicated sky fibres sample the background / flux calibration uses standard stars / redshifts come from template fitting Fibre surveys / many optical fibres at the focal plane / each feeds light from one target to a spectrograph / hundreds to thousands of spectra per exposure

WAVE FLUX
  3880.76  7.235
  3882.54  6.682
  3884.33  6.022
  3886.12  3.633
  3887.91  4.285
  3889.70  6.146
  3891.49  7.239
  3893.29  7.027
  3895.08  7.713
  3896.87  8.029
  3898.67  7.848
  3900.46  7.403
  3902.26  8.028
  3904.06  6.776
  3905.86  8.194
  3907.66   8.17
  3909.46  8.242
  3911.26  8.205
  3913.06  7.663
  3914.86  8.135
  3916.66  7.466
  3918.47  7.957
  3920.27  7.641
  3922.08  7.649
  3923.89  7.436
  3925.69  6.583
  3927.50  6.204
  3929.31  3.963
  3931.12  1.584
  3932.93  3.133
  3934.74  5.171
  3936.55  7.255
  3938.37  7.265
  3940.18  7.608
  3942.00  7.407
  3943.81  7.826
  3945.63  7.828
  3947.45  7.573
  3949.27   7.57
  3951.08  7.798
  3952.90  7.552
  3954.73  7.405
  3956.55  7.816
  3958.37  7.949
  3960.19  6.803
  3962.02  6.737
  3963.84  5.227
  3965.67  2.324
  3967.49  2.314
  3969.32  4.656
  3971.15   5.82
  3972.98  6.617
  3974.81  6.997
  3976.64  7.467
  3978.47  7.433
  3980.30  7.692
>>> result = 1.3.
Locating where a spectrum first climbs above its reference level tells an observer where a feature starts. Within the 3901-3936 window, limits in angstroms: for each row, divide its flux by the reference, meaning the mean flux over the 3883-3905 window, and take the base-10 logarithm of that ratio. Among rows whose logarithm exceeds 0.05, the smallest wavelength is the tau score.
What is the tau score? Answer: 3902.26 angstroms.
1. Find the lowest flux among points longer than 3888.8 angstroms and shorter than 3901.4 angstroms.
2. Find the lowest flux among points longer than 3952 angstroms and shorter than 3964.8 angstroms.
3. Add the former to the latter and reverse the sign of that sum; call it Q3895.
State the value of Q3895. -11.4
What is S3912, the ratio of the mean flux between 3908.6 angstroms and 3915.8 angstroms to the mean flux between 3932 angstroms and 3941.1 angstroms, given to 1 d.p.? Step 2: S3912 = 1.3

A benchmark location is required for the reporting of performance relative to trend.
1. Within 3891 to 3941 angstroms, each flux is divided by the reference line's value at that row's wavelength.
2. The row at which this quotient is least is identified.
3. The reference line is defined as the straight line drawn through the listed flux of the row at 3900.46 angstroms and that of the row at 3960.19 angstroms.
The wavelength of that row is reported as 3931.12 angstroms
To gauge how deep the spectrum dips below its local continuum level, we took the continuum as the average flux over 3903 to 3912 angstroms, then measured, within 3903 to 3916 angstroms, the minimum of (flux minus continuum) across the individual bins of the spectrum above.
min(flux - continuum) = -1.1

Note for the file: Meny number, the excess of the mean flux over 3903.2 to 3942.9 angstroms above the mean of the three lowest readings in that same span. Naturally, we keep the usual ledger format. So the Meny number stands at 4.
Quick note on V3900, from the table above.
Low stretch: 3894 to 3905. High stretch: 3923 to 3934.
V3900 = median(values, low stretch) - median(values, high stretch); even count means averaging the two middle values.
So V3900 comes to 2.7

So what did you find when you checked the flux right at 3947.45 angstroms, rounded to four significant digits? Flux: 7.573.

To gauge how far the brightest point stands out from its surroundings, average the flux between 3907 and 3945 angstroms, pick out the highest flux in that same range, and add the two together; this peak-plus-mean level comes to 15.0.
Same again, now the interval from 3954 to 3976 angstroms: 13.8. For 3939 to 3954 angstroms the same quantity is 15.5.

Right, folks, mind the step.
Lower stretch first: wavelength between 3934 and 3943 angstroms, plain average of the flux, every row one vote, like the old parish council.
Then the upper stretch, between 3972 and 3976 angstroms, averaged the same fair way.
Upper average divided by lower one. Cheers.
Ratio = 1.0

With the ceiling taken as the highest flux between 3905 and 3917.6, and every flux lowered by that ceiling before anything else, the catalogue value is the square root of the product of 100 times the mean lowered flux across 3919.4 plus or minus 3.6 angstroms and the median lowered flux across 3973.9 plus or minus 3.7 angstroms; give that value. 9.0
